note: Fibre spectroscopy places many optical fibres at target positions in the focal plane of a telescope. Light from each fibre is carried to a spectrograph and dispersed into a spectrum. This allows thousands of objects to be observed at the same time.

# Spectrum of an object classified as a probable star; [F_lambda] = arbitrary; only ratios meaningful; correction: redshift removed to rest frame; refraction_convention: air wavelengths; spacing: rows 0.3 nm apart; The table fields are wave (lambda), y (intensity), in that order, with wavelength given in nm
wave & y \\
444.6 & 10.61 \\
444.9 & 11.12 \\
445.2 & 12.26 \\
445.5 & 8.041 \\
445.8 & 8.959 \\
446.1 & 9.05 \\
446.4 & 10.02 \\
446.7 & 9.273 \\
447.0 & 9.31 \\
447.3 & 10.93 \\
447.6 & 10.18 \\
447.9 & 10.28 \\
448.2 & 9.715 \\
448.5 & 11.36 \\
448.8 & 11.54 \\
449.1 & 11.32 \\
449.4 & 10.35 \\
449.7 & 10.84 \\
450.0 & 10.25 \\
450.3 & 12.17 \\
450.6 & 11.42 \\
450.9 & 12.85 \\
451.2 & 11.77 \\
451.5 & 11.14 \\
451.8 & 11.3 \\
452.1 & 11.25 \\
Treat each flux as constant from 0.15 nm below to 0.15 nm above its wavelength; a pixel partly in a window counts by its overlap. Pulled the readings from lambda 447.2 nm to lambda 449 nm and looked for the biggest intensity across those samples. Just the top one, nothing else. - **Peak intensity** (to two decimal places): 11.54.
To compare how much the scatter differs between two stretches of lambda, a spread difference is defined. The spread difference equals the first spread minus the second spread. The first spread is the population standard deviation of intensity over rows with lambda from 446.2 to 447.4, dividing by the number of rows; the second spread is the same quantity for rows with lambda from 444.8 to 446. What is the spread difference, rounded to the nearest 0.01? -1.00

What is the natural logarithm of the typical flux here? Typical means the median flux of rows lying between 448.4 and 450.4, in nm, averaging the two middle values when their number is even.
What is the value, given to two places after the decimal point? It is 2.43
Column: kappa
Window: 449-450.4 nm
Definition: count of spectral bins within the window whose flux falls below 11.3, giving 3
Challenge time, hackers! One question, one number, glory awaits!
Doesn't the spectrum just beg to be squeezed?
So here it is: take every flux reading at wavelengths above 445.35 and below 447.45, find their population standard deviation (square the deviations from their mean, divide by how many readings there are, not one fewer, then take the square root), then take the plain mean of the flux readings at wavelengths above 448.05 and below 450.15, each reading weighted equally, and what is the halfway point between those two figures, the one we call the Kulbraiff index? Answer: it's 5.80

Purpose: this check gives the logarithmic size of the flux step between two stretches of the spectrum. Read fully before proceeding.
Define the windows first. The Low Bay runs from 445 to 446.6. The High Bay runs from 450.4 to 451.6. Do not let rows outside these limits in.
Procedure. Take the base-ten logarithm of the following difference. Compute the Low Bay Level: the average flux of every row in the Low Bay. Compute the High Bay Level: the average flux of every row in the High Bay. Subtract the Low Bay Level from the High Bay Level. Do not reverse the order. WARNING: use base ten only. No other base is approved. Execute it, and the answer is 0.33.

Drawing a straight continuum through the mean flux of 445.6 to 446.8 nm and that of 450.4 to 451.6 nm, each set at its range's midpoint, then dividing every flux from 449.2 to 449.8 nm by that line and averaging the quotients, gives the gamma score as 0.96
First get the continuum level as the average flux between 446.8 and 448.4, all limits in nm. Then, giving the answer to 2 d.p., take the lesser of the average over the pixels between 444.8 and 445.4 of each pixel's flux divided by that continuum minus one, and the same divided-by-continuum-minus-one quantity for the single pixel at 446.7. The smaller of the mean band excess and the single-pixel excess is -0.08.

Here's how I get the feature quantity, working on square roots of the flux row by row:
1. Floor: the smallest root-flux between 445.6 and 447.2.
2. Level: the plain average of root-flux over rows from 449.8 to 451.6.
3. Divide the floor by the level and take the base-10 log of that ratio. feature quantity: -0.056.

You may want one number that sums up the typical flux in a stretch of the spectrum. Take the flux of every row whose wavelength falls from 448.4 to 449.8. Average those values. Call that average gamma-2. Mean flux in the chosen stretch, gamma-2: 11.1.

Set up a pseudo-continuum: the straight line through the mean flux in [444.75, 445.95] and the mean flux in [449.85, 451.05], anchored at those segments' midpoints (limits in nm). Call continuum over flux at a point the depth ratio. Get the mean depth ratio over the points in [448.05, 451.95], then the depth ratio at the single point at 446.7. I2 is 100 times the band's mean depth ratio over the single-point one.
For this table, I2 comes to 91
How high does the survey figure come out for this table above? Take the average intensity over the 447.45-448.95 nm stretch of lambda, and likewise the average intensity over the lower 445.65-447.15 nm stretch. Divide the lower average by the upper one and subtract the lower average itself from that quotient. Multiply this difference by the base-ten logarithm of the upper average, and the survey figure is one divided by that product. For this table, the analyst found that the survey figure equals -0.115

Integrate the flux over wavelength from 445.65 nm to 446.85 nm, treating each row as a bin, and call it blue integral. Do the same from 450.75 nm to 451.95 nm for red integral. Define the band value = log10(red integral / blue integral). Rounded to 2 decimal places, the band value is 0.10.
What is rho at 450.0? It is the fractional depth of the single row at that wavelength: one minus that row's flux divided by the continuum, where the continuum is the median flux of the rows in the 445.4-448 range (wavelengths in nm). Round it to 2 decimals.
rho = -0.10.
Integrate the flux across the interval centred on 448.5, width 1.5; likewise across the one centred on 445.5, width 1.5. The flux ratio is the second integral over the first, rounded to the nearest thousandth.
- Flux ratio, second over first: 0.912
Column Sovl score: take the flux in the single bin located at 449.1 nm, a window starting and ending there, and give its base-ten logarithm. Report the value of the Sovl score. 1.05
